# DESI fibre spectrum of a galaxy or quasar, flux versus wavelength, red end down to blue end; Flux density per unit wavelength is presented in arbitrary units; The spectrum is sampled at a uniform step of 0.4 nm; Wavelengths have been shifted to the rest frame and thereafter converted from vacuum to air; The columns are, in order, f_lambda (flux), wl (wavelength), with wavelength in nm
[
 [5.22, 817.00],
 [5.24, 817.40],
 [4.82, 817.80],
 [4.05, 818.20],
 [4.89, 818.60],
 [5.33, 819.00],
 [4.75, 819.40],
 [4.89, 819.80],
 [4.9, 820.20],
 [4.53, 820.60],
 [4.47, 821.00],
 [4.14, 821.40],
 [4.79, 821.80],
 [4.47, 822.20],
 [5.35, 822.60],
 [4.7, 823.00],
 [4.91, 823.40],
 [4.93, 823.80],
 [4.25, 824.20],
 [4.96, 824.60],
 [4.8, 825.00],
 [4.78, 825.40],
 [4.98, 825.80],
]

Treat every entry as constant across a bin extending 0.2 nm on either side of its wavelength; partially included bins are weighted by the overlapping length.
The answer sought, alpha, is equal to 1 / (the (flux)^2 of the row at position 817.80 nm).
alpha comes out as 0.0430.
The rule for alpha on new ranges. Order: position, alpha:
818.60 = 0.0418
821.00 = 0.0500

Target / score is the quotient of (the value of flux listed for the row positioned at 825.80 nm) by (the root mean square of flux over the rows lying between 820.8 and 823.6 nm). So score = 1.06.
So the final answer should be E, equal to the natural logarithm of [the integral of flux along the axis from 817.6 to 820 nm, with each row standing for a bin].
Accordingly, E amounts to 2.4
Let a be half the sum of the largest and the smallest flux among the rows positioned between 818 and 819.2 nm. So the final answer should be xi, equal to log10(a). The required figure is 0.671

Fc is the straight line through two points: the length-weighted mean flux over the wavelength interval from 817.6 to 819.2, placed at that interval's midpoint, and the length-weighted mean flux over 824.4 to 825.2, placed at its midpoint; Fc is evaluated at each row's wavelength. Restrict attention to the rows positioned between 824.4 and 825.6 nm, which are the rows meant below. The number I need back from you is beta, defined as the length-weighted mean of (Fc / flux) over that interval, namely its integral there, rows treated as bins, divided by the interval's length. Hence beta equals 1.008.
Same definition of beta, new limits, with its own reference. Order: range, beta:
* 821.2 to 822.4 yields 1.085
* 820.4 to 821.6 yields 1.101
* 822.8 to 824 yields 1.002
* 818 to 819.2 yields 1.017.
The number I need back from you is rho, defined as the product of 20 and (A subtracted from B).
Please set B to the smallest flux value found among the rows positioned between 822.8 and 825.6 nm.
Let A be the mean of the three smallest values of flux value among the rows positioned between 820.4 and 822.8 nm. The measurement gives -2.2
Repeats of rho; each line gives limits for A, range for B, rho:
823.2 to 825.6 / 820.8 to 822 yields -9.4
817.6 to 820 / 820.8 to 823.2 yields -8.0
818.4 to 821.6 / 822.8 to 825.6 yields -2.6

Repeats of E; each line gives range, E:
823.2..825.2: 2.3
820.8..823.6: 2.6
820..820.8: 1.3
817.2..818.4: 1.7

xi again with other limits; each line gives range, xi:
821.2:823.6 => 0.676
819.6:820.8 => 0.673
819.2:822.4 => 0.655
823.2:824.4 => 0.662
